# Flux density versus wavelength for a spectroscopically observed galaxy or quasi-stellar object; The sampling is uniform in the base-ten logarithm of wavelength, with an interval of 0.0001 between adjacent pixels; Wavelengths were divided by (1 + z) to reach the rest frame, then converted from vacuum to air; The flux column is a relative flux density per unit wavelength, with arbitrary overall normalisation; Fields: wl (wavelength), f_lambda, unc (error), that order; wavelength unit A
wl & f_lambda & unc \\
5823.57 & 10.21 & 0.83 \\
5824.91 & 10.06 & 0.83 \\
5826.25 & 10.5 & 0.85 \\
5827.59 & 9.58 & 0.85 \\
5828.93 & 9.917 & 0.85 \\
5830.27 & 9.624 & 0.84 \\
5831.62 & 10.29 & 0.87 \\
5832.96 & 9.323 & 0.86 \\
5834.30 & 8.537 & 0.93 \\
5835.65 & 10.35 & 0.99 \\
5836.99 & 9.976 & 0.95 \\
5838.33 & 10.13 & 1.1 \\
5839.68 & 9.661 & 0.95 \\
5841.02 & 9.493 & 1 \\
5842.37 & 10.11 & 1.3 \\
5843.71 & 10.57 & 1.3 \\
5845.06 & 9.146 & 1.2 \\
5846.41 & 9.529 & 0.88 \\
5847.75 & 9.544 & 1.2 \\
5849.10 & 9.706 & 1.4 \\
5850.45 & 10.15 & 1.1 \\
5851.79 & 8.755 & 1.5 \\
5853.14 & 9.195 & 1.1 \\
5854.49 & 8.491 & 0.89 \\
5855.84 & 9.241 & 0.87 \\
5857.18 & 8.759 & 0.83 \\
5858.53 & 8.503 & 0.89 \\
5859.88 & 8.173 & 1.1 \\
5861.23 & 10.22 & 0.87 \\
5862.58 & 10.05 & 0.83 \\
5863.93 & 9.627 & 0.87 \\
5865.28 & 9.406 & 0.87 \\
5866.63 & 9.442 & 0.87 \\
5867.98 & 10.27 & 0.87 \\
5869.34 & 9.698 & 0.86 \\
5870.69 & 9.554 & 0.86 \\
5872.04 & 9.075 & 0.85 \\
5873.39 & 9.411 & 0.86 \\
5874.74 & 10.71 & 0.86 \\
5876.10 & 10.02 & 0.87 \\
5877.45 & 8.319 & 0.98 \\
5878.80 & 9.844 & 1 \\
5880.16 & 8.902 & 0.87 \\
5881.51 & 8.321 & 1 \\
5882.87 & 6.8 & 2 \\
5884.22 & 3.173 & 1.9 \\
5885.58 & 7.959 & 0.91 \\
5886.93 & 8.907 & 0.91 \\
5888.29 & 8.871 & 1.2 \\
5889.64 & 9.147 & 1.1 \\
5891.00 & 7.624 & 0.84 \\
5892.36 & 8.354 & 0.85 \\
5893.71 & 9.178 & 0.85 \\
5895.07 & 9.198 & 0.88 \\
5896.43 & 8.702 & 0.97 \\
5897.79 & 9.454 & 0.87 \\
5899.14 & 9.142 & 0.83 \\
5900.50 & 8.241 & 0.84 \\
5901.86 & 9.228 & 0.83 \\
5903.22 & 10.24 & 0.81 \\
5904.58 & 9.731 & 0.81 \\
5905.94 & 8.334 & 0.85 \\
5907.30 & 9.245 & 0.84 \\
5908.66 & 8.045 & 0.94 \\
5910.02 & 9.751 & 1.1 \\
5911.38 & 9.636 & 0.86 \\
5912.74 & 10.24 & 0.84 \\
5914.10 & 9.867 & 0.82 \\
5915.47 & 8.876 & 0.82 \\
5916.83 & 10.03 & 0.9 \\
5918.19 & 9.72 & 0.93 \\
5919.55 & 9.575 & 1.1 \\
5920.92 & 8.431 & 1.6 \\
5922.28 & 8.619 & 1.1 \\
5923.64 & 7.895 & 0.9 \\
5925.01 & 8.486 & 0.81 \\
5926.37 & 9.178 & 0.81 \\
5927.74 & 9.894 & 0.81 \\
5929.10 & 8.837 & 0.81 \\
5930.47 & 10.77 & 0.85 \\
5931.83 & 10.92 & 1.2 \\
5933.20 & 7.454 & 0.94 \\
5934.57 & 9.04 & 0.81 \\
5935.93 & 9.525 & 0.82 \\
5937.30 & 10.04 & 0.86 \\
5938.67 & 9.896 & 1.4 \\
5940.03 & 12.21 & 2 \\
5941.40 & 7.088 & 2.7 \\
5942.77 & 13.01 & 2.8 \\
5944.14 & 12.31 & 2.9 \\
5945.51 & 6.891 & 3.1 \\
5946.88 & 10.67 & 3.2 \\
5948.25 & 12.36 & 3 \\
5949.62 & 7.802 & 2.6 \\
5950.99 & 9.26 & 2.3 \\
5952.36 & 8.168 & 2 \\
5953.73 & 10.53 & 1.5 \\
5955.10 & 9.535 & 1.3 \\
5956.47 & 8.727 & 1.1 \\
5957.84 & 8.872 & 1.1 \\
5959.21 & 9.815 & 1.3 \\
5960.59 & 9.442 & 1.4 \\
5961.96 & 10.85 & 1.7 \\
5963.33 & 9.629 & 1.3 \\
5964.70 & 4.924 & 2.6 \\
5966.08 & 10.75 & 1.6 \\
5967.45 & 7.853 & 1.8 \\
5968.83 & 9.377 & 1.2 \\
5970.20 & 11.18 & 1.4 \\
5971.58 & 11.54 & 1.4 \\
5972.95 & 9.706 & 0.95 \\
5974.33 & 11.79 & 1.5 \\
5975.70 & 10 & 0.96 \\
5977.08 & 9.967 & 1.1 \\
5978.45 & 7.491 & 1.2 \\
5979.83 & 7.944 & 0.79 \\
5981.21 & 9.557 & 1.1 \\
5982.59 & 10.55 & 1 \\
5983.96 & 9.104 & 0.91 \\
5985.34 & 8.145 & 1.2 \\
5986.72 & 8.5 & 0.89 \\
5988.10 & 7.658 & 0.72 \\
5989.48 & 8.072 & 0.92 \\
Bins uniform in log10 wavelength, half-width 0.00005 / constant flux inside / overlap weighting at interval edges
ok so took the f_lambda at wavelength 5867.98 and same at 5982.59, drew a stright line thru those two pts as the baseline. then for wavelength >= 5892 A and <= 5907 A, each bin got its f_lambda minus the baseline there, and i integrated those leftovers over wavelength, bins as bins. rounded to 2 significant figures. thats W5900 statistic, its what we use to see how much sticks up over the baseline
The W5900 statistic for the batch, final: -19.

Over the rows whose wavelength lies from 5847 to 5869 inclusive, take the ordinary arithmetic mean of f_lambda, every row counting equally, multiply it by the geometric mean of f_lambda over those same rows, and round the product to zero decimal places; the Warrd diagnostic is 87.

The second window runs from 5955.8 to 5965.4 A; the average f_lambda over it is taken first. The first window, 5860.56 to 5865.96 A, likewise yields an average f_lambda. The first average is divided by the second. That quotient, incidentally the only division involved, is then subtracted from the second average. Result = 7.8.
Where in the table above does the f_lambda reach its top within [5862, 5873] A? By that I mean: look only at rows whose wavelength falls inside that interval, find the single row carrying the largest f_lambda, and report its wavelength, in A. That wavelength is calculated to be 5867.98 A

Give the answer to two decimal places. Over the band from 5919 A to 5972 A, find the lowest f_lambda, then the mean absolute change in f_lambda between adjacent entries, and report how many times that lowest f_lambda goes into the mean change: 0.38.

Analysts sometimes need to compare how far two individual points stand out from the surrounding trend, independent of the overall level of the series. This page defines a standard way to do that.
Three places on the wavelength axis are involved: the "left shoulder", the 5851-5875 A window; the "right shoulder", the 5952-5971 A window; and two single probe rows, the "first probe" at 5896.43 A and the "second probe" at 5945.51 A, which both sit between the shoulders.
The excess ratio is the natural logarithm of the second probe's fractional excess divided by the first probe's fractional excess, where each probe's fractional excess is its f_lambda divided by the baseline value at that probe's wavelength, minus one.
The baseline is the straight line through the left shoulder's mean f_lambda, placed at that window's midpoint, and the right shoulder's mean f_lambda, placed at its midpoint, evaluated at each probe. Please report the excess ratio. 1.3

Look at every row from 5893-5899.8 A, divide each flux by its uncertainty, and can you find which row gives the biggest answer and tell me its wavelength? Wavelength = 5899.14 A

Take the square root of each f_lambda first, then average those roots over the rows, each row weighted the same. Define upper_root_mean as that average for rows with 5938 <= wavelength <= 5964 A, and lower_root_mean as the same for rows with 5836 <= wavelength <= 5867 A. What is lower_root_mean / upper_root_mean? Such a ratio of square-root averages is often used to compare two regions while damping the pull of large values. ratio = 0.98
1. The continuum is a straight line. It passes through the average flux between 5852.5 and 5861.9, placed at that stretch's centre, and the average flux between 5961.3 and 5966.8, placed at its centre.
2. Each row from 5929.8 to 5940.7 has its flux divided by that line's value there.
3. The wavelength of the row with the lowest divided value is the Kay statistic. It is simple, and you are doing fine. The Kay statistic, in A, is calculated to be 5933.20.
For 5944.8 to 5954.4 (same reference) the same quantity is 5945.51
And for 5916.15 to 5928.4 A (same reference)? 5923.64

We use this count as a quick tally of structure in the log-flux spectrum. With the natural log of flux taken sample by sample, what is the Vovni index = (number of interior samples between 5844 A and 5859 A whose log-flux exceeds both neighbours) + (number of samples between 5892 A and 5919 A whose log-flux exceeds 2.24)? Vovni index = 12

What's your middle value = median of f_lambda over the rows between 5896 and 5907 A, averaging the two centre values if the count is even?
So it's 9.2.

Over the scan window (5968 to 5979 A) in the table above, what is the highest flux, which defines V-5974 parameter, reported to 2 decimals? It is 11.79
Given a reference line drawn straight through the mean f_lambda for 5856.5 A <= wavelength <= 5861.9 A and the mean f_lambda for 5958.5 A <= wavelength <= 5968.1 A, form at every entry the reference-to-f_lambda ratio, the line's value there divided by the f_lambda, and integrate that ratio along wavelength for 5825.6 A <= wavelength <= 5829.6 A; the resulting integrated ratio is 3.6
